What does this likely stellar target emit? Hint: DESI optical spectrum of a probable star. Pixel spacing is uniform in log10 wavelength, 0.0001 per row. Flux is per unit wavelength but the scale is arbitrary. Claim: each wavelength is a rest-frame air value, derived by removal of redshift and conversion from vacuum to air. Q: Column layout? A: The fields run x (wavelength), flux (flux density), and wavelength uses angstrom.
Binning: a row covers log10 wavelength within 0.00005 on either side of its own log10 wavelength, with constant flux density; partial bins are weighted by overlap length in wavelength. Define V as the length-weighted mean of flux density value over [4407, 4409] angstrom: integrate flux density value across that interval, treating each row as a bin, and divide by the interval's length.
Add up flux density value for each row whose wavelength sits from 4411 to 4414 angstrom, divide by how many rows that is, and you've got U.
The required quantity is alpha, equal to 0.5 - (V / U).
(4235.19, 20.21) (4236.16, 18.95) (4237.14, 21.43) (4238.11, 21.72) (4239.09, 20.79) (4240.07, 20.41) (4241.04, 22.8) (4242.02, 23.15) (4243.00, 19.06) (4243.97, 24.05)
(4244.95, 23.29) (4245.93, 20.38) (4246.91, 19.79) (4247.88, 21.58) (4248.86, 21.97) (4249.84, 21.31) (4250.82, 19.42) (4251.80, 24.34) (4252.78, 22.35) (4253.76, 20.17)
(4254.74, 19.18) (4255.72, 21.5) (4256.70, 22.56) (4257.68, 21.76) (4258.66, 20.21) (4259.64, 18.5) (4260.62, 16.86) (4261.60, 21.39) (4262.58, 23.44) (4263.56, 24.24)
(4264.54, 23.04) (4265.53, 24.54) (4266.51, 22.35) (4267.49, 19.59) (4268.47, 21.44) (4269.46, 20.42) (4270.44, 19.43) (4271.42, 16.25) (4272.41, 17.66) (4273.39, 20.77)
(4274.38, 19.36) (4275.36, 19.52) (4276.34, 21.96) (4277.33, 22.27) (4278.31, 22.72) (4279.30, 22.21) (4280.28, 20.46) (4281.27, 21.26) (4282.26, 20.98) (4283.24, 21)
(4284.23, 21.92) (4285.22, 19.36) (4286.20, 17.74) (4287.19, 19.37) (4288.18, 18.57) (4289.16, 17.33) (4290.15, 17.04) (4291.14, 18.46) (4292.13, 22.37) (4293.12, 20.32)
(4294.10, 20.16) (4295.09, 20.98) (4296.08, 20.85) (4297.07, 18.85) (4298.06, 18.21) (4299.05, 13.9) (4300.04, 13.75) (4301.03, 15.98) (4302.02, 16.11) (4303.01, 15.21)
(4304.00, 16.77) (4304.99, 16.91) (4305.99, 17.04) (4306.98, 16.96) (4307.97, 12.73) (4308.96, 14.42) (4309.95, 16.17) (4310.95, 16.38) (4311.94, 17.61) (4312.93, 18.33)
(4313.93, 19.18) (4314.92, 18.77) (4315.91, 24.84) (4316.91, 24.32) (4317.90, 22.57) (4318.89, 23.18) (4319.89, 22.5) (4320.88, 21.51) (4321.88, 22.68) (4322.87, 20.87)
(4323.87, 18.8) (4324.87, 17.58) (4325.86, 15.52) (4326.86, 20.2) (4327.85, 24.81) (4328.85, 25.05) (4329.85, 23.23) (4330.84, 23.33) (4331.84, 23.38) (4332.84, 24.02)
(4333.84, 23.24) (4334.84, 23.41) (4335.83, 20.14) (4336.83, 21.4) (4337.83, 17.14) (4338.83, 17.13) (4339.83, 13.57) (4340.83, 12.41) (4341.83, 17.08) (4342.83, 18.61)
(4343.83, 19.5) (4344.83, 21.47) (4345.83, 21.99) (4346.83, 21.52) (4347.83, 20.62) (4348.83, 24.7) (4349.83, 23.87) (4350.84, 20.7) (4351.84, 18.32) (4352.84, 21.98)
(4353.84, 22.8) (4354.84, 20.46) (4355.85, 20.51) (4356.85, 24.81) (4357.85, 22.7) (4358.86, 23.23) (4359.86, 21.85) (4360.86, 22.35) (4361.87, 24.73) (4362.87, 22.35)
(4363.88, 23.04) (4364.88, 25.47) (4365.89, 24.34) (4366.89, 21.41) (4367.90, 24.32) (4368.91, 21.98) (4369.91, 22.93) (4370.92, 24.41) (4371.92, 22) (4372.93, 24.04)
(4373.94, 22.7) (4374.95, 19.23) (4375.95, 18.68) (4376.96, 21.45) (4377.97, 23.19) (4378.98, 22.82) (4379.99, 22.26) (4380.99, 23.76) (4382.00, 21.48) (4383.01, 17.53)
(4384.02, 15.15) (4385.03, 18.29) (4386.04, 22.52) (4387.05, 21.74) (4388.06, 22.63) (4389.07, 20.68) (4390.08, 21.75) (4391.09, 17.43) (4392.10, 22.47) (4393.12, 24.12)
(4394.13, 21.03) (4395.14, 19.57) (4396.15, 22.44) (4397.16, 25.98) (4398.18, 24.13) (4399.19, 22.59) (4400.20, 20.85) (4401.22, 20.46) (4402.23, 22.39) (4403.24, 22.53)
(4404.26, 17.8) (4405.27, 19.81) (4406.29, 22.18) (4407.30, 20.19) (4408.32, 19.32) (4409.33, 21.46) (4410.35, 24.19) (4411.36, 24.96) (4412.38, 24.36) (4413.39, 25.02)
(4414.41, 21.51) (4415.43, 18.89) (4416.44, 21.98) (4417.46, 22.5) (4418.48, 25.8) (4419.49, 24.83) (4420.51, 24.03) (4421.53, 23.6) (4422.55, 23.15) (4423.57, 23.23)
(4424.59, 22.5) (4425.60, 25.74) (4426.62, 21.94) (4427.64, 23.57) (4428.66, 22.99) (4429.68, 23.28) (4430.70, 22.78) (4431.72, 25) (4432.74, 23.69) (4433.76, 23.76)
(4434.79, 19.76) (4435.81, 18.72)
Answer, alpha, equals -0.30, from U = 24.8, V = 19.9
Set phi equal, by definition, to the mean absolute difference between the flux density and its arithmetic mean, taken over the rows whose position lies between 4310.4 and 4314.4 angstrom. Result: 0.9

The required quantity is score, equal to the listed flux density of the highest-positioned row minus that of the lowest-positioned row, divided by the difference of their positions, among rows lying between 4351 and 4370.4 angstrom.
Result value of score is 0.26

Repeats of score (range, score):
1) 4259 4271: 0.09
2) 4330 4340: -1.09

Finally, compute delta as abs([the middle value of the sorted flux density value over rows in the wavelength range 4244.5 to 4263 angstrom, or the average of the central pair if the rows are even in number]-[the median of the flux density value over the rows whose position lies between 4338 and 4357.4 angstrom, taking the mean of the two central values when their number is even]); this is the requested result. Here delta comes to 0.8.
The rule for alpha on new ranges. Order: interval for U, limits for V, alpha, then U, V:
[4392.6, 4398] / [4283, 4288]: -0.37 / 22.6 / 19.7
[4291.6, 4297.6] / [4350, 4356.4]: -0.52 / 20.6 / 21.0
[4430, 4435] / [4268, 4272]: -0.34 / 23.0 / 19.3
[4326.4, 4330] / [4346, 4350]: -0.47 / 23.3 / 22.5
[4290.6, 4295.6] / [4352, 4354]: -0.56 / 20.5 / 21.7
